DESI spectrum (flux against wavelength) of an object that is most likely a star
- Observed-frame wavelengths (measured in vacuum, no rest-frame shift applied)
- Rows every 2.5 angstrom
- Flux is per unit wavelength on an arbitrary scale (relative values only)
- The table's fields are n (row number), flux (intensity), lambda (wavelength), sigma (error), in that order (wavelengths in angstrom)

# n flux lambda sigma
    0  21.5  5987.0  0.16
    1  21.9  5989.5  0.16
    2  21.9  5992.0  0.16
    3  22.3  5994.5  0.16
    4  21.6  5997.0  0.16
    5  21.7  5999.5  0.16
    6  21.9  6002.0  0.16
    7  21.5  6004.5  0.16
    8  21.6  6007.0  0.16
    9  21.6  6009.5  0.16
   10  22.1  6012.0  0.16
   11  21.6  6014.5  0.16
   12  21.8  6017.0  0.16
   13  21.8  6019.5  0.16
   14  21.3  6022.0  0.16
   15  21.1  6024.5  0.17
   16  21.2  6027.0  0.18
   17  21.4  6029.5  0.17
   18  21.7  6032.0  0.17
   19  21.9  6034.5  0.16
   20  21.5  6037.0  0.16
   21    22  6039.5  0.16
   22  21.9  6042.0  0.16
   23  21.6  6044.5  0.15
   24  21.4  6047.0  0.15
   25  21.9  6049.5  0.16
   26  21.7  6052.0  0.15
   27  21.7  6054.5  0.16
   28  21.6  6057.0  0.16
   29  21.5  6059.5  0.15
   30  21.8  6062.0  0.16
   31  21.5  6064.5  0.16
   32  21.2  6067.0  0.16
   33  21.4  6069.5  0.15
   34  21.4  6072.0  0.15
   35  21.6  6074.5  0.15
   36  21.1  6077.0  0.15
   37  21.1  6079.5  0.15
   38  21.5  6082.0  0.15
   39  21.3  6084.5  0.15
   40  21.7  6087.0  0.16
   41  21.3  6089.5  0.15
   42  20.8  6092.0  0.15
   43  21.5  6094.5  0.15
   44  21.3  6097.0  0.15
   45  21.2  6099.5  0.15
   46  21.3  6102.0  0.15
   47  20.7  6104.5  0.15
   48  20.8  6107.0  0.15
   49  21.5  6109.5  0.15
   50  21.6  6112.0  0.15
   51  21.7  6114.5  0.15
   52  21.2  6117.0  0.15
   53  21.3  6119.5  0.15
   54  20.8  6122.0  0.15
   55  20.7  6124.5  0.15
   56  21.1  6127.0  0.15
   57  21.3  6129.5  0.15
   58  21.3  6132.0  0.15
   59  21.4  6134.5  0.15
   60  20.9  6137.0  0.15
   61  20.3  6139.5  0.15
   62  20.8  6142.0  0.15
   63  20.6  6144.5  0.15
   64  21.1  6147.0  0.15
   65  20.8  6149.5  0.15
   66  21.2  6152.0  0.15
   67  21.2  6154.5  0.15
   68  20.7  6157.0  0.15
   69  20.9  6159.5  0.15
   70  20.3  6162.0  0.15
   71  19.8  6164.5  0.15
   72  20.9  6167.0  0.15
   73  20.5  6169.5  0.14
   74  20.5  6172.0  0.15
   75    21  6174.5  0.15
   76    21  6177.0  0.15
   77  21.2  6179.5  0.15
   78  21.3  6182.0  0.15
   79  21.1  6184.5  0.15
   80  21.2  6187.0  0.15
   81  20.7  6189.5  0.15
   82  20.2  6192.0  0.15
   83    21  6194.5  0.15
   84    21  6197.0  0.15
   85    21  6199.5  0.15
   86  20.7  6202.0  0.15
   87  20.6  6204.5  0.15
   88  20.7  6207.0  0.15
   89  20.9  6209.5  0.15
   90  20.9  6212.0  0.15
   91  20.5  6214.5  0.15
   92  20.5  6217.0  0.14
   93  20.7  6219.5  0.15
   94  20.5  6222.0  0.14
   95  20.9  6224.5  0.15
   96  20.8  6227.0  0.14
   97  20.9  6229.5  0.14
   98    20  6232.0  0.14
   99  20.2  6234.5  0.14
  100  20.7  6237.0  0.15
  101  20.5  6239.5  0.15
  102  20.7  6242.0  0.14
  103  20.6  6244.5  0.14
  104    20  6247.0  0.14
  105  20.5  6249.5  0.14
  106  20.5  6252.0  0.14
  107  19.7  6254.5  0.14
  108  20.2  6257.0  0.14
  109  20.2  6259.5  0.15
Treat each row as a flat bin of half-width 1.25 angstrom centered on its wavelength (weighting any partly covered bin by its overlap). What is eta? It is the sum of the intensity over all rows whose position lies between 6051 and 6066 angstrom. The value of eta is 130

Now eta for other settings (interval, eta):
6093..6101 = 64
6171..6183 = 105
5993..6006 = 109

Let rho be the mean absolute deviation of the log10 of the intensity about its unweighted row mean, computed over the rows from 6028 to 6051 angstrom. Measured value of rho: 0.0040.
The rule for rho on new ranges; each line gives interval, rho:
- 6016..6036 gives 0.0056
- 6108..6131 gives 0.0054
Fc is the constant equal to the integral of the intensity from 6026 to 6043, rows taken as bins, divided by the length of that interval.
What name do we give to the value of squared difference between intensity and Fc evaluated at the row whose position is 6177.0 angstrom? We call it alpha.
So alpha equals 0.44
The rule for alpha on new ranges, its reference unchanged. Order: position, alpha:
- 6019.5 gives 0.02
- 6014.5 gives 0.00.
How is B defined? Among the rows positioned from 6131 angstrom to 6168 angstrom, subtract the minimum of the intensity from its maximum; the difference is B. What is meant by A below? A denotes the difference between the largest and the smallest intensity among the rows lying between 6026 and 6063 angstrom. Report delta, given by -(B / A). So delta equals -2.00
